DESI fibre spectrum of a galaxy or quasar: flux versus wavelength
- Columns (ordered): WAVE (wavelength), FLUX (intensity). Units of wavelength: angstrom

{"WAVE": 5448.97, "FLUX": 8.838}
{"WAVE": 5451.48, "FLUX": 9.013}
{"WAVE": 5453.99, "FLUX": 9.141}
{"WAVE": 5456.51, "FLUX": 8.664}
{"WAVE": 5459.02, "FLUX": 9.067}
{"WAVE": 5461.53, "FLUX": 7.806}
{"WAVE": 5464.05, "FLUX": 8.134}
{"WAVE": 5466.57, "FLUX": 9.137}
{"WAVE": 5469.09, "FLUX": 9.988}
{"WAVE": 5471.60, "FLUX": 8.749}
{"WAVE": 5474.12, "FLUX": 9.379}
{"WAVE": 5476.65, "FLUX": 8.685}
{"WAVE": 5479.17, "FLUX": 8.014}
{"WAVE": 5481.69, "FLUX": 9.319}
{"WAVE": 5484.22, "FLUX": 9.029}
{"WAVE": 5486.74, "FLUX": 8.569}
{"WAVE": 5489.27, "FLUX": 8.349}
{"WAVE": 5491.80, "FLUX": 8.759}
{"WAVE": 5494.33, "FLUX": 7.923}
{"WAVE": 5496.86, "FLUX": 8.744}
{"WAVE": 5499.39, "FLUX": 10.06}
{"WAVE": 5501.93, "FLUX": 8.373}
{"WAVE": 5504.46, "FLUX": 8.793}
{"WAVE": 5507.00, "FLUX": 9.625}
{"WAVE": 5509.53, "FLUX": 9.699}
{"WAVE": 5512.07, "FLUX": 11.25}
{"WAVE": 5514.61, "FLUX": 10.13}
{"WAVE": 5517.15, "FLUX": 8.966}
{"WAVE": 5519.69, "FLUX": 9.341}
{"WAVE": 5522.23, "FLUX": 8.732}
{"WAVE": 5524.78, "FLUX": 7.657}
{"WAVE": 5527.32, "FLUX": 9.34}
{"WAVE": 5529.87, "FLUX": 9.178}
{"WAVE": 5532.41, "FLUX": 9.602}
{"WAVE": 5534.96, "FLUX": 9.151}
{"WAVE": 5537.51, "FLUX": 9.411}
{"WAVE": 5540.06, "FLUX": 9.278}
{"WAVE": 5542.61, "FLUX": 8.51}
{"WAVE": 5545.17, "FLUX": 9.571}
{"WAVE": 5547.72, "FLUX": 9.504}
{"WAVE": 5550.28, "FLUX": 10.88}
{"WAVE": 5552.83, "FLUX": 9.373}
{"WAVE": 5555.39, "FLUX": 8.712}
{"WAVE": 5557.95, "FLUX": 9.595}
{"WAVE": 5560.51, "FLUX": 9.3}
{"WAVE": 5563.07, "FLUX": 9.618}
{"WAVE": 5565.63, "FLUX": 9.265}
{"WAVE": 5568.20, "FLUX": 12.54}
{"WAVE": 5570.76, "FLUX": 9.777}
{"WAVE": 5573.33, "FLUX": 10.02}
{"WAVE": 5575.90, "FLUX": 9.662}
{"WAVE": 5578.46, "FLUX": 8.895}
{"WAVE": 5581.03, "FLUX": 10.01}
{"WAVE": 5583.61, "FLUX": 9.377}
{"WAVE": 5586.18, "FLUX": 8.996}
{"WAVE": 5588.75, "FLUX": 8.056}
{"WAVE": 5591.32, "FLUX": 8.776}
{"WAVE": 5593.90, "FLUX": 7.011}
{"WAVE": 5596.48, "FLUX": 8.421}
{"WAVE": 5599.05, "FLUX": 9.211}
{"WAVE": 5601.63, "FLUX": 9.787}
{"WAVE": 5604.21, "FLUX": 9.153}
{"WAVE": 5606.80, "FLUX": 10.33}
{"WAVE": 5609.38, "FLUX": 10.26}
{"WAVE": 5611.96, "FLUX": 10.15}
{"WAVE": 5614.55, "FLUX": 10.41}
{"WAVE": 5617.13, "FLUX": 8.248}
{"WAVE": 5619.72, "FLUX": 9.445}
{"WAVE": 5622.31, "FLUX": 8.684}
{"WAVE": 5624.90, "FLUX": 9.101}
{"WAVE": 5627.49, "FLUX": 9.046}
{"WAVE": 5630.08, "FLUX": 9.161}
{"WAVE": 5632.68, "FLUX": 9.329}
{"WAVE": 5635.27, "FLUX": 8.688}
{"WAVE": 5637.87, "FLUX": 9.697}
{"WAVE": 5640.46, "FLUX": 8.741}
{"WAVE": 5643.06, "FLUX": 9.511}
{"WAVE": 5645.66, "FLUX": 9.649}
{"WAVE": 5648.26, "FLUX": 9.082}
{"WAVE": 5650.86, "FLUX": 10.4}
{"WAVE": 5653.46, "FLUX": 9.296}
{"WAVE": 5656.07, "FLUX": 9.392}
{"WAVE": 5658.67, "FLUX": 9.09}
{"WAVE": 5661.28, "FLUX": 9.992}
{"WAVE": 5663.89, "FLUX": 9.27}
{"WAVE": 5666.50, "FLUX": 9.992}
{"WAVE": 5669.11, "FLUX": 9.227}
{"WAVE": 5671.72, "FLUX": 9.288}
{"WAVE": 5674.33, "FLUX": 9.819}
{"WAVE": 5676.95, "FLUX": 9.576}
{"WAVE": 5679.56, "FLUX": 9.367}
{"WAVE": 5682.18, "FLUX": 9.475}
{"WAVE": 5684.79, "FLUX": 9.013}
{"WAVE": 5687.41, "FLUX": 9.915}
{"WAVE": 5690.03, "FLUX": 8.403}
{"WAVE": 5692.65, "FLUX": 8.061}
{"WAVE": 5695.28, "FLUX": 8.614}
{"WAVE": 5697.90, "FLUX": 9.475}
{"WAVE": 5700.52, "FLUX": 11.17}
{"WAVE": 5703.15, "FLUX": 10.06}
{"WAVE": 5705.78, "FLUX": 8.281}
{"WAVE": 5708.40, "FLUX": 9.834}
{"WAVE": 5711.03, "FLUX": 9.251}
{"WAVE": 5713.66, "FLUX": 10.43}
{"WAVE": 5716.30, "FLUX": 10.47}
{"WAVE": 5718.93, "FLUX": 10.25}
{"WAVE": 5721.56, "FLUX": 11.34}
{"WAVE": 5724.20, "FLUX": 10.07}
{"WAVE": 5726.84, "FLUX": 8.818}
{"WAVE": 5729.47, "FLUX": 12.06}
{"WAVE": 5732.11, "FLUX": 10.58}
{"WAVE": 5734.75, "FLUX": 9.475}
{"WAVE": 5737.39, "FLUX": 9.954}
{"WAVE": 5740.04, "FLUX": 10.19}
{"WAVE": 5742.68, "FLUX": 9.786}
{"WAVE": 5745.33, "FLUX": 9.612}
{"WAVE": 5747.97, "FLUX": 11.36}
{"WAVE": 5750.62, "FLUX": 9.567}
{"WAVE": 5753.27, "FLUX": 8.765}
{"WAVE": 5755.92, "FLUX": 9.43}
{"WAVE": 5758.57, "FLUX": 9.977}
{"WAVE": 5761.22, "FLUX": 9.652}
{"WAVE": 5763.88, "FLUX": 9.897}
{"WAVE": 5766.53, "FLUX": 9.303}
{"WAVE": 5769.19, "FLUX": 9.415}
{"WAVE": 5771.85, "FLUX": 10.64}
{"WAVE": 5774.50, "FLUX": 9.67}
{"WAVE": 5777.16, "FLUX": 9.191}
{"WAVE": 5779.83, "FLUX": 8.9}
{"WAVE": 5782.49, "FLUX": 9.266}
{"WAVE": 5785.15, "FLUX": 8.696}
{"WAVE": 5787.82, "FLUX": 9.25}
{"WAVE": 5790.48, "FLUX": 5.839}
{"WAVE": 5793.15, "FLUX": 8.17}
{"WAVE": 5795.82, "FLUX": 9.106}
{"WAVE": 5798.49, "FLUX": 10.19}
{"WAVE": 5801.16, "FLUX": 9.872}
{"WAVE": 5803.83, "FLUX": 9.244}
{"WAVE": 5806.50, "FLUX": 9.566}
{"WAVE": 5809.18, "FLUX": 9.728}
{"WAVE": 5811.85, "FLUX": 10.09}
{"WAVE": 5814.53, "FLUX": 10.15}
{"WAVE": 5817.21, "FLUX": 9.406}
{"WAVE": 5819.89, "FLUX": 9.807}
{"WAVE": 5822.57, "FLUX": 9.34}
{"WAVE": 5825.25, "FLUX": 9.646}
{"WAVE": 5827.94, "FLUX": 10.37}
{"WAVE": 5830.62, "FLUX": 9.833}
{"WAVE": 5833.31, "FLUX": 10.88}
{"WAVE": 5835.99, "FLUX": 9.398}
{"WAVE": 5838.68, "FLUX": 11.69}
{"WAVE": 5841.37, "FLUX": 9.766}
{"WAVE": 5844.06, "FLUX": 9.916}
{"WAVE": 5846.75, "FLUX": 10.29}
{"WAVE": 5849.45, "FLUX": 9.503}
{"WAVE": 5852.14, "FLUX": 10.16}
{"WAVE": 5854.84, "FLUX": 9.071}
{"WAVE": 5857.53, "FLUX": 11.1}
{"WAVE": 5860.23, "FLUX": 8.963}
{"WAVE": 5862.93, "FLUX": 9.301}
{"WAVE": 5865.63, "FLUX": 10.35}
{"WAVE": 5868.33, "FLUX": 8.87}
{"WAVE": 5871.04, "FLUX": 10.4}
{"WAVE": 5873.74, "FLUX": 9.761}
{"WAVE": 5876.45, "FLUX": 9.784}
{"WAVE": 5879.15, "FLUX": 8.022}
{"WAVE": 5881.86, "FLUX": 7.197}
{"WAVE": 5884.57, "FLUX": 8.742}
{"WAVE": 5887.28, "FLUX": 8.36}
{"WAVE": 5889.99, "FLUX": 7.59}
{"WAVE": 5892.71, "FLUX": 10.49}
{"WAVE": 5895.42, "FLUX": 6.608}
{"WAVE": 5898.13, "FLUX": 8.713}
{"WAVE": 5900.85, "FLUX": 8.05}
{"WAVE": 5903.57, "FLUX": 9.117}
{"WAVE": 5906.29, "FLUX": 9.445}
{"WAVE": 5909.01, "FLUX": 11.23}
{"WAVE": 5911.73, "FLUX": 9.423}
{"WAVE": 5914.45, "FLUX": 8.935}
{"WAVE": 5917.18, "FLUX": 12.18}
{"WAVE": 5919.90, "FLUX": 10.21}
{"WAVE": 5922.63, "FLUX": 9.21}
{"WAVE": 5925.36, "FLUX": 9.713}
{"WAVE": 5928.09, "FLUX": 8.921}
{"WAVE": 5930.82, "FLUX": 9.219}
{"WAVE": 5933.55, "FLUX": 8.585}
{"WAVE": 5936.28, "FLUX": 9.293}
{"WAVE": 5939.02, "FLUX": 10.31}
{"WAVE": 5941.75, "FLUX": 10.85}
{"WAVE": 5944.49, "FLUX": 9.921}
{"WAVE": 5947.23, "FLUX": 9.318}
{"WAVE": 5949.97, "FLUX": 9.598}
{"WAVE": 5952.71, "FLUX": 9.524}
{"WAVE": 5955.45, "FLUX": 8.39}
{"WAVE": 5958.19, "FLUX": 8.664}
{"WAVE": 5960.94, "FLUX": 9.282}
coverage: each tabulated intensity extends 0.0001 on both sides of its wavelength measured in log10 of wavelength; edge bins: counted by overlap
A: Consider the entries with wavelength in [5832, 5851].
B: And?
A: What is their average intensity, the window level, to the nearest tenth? 10.2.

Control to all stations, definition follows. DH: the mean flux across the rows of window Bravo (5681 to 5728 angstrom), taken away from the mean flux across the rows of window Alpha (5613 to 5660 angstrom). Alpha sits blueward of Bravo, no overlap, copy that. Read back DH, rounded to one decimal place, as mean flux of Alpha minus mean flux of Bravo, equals -0.3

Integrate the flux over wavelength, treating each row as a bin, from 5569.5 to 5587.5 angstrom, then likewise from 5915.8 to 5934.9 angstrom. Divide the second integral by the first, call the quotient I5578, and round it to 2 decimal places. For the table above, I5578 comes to 1.08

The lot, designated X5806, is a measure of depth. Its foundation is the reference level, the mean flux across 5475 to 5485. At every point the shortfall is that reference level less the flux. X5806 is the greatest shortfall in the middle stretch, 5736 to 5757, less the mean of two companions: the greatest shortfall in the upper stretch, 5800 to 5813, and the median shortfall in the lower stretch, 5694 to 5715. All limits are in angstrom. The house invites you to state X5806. 0.7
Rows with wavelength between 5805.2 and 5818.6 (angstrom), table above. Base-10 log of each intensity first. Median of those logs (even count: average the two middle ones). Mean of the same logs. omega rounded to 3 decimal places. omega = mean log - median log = 0.002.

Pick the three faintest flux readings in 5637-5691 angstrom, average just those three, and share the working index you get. 8.72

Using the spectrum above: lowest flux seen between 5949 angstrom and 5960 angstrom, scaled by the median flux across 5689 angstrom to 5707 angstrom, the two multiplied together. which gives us 72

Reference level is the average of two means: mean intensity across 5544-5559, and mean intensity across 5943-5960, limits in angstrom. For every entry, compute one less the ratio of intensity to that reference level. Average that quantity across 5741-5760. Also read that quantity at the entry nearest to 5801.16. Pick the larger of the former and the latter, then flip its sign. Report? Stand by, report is 0.04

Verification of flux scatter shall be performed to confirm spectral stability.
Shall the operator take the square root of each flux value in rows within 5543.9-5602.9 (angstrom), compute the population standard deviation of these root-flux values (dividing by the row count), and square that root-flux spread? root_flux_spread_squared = 0.026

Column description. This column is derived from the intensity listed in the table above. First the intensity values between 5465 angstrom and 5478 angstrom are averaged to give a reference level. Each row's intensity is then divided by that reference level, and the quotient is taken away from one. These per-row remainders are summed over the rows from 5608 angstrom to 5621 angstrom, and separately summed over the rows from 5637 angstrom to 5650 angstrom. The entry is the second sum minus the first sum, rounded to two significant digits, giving 0.20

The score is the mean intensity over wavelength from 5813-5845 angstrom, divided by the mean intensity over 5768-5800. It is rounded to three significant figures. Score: 1.11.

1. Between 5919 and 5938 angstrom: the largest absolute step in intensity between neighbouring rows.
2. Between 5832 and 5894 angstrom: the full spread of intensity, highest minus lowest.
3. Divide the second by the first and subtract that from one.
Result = -3.5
